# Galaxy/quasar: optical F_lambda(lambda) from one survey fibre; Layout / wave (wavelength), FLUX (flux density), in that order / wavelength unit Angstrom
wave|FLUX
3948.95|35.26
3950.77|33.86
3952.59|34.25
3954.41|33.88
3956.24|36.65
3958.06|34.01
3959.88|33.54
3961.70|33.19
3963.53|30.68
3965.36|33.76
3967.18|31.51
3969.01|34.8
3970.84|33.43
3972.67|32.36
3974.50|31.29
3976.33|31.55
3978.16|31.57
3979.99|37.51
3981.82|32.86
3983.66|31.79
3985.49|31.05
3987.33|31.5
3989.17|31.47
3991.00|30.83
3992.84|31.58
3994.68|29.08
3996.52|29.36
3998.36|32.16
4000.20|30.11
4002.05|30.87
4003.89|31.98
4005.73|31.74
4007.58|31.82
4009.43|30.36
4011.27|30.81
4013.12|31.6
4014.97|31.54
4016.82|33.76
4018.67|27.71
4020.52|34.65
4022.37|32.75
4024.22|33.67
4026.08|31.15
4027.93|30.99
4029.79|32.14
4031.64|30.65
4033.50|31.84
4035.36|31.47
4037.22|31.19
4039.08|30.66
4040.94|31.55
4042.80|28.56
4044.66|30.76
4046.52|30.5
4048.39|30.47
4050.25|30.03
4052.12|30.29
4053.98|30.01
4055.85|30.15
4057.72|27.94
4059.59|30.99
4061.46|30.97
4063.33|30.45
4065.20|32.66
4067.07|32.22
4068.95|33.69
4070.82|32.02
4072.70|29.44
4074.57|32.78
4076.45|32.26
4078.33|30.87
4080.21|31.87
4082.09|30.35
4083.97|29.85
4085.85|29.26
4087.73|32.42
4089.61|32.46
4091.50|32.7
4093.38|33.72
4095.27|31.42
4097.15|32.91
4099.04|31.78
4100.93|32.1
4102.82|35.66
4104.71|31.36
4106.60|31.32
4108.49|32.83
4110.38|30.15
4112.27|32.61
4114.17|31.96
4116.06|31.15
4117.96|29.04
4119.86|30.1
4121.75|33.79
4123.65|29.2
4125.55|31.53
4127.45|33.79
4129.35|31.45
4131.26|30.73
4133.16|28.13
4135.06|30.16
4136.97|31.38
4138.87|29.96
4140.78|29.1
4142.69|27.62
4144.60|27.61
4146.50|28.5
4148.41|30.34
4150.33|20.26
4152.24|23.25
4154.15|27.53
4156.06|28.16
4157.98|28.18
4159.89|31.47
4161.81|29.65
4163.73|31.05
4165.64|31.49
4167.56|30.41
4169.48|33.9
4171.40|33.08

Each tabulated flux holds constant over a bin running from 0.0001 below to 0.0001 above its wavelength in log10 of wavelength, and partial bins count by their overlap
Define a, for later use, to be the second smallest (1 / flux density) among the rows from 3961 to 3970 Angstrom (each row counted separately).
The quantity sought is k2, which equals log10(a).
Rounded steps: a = 0.0296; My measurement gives -1.53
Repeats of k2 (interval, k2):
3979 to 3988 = -1.52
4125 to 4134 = -1.50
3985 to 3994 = -1.50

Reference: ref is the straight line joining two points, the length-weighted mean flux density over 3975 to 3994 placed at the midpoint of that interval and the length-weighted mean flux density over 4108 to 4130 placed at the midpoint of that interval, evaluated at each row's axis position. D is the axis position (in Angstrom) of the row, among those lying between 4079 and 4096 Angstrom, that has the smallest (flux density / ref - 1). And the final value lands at 4085.85 Angstrom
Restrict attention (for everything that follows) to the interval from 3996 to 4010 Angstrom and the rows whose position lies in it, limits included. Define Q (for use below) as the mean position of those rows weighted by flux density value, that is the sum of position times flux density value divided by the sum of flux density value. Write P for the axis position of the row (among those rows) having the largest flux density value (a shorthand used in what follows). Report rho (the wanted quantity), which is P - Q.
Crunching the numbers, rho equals -4.7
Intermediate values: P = 3998.36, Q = 4003.0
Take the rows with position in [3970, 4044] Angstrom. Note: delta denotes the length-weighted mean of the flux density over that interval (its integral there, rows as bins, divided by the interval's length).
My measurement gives 31.6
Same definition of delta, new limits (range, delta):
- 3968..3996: 32.1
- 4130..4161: 28.3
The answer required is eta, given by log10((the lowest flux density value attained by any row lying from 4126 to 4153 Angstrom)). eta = 1.31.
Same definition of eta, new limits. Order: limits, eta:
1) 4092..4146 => 1.44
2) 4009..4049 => 1.44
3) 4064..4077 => 1.47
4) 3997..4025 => 1.44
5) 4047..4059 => 1.45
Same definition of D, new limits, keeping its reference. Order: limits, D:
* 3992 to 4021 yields 4018.67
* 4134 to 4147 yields 4144.60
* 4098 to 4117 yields 4110.38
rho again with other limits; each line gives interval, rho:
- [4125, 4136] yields -2.7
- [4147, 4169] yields 7.2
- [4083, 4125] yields -0.9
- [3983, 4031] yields 13.7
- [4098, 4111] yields -1.8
